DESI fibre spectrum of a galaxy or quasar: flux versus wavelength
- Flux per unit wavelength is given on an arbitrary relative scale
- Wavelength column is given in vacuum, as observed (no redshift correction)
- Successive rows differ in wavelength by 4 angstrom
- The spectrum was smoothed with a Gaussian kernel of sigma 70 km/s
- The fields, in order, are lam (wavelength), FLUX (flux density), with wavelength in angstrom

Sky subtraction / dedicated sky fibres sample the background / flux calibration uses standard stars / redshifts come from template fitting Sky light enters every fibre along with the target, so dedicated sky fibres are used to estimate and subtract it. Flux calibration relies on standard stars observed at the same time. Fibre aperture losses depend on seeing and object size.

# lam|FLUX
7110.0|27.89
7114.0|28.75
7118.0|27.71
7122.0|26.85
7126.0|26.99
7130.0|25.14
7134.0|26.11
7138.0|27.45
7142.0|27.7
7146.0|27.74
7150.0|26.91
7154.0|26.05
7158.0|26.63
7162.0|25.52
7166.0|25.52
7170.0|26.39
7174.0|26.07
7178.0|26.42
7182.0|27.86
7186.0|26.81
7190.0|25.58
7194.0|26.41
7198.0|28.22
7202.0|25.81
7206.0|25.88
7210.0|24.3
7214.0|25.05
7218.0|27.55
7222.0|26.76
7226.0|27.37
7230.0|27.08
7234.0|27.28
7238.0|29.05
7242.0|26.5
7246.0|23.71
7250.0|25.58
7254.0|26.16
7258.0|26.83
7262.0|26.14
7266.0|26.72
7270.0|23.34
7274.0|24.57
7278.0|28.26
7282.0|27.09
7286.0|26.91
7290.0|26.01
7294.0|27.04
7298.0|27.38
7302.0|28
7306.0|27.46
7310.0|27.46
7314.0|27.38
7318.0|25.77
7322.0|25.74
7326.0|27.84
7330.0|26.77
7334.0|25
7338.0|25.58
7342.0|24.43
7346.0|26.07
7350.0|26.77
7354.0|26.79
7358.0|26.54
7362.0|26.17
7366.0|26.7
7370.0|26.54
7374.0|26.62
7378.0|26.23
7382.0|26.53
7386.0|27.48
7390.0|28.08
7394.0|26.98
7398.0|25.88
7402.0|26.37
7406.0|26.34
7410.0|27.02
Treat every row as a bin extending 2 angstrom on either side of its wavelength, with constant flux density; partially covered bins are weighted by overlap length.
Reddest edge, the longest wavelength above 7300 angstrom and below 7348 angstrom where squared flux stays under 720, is 7346.0 angstrom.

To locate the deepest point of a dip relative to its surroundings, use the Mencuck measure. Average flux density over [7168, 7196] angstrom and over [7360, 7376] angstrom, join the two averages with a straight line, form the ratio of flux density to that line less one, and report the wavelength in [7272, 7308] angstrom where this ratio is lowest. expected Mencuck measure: 7274.0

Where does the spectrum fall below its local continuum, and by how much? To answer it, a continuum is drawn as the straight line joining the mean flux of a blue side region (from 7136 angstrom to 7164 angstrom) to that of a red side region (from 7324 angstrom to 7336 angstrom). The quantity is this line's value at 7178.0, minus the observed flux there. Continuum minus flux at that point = 0.4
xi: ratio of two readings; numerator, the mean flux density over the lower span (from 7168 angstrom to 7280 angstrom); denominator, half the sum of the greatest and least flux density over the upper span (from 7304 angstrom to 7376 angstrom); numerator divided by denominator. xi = 1.01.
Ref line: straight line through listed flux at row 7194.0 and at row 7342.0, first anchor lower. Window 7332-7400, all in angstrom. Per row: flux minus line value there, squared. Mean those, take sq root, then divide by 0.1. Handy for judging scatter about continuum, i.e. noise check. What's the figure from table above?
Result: 25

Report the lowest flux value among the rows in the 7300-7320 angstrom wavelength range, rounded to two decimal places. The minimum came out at 25.77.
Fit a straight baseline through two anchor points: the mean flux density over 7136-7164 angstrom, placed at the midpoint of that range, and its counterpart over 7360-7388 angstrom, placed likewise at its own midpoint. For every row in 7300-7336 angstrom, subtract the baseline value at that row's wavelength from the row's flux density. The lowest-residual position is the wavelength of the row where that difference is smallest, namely 7334.0 angstrom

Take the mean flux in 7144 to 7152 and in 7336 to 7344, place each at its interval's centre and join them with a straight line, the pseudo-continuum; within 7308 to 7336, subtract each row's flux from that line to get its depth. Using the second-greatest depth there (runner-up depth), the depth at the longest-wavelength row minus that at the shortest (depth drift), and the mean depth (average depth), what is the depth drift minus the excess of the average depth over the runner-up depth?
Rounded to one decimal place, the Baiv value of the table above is 3.0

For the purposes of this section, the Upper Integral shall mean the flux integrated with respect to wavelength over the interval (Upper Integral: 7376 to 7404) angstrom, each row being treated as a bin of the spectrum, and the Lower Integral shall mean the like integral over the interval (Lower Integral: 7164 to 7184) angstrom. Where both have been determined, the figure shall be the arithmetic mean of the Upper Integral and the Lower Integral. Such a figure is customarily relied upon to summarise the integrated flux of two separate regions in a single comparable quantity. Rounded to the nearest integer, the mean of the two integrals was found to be 640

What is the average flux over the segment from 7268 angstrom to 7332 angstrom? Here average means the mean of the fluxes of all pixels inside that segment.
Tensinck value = 26.69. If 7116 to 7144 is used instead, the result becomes 26.85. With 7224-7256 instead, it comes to 26.59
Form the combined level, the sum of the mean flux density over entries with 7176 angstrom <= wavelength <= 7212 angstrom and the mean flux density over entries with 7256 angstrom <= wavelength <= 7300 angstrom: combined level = 52.8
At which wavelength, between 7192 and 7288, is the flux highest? 7238.0 angstrom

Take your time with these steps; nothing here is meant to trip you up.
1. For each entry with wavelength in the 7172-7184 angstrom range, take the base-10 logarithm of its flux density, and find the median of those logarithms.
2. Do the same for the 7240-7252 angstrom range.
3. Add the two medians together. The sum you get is 2.83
